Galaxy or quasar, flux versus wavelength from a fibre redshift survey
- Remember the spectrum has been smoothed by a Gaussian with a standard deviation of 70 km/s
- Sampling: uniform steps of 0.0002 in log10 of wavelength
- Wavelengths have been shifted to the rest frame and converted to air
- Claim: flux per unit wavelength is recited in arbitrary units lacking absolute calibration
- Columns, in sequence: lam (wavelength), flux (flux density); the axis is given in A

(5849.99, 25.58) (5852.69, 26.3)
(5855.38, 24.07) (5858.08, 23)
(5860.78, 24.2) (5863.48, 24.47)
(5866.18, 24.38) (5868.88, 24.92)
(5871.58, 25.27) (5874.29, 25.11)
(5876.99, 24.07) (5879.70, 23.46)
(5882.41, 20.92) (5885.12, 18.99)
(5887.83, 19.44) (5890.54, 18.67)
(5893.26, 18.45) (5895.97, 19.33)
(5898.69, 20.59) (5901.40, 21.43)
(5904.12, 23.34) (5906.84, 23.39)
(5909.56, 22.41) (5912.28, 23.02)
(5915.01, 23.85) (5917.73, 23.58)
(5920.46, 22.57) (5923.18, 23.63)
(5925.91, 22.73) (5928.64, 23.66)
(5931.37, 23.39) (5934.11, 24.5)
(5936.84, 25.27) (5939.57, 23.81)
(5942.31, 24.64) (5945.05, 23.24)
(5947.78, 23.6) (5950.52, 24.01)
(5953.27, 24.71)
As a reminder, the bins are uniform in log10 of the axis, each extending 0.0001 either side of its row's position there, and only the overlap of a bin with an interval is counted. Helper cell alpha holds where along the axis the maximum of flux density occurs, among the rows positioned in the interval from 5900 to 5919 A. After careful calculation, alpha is 5915.01 A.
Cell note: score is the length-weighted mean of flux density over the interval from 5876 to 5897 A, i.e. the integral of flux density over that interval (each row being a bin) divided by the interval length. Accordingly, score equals 20.4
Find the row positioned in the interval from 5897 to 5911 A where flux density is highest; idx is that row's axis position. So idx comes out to 5906.84 A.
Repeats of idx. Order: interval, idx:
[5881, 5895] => 5882.41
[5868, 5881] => 5871.58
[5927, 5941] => 5936.84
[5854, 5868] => 5863.48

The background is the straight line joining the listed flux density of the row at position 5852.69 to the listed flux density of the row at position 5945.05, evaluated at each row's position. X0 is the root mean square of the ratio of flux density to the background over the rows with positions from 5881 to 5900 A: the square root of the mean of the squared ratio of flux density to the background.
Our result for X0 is 0.78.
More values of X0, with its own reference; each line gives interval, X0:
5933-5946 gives 1.04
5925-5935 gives 0.99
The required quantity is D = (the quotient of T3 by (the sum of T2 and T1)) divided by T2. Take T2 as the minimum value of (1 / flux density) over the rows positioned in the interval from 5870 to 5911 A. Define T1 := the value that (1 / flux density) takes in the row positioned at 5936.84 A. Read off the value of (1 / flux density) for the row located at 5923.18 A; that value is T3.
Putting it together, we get 13.5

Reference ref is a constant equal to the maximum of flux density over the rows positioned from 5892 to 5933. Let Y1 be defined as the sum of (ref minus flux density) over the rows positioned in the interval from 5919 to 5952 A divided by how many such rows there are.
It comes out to 0.1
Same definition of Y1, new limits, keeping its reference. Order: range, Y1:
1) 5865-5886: 0.5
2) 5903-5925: 0.6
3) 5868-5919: 1.7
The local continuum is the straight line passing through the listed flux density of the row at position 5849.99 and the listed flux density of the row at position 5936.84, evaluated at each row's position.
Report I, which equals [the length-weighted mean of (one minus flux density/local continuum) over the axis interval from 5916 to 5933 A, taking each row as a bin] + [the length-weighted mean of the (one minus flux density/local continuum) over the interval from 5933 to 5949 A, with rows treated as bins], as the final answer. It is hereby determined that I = 0.123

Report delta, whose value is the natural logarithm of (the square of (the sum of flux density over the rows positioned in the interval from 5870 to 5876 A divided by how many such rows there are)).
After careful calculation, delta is 6.45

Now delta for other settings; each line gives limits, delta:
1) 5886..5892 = 5.89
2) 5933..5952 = 6.37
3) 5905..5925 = 6.29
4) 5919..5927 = 6.27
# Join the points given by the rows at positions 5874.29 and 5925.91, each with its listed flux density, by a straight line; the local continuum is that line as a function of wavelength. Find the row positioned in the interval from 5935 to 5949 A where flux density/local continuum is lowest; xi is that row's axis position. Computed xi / 5945.05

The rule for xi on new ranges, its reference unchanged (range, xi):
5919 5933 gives 5920.46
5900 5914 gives 5901.40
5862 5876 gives 5863.48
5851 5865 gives 5858.08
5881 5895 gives 5893.26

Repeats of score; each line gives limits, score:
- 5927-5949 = 24.0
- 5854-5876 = 24.4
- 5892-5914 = 21.5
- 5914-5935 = 23.5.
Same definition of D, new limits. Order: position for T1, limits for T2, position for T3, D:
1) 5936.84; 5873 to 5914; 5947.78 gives 13.4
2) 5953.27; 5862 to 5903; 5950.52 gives 13.1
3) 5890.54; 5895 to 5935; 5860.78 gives 10.7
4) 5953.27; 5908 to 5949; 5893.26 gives 17.1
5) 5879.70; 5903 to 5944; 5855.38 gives 12.8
